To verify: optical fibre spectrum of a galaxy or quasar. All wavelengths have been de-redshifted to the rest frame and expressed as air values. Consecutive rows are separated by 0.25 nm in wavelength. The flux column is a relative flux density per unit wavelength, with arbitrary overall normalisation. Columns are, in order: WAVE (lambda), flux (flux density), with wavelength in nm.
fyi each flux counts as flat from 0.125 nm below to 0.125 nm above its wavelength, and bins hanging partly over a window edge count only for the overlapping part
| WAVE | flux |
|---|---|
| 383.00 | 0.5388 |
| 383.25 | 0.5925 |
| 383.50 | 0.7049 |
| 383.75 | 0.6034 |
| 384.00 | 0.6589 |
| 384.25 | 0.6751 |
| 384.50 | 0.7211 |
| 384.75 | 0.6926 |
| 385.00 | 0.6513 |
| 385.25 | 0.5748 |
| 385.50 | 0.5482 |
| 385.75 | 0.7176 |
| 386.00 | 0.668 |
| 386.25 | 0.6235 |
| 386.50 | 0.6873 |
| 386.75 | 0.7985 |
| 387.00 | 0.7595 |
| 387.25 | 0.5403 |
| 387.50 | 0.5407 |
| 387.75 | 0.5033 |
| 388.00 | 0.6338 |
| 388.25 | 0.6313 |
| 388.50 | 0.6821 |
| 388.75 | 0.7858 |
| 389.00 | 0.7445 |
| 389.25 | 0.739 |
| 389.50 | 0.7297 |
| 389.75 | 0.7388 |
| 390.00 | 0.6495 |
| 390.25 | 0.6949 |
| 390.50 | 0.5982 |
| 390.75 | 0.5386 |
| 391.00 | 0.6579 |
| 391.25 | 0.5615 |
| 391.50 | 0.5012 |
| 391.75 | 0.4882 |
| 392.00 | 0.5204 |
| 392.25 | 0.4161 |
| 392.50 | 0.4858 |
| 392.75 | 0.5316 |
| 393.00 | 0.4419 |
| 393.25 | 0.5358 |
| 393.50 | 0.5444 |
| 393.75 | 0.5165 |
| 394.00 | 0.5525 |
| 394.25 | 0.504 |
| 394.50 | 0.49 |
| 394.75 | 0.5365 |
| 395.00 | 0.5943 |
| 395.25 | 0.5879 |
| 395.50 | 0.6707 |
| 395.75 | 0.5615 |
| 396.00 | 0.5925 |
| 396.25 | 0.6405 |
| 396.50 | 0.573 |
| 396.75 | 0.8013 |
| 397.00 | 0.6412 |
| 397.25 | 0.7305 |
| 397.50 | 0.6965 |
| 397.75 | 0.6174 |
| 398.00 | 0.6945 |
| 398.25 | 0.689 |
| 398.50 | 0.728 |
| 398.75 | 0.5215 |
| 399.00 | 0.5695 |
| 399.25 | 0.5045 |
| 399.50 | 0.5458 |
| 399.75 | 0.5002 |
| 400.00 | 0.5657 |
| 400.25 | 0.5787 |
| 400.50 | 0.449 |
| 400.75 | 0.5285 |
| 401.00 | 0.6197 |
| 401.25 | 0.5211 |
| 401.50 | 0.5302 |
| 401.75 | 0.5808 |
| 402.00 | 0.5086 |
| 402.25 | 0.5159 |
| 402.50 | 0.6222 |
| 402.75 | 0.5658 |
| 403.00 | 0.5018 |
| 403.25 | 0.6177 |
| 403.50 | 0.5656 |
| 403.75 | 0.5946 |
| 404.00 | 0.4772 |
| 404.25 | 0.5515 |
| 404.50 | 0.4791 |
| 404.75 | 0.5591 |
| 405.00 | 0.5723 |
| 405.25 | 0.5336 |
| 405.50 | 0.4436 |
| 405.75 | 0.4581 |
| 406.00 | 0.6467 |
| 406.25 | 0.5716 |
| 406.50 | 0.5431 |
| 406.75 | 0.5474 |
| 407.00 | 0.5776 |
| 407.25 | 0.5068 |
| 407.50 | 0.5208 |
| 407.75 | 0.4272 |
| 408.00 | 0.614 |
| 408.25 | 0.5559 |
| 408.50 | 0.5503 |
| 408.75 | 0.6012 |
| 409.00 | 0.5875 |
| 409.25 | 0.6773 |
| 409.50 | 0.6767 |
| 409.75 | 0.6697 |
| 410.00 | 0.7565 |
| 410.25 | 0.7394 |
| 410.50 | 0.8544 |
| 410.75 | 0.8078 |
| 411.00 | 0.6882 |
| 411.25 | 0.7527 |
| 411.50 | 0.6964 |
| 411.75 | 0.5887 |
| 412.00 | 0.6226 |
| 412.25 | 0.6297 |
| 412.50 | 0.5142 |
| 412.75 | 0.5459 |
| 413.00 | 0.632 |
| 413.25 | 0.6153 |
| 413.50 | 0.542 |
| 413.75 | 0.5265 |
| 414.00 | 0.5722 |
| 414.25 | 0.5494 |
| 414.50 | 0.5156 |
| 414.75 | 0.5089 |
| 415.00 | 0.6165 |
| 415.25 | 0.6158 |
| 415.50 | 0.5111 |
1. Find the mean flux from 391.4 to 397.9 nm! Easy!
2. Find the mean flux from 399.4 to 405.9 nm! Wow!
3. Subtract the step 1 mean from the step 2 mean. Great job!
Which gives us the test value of -0.03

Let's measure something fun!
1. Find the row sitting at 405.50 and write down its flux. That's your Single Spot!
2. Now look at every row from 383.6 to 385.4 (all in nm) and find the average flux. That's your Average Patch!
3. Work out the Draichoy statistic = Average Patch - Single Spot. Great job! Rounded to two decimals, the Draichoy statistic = 0.21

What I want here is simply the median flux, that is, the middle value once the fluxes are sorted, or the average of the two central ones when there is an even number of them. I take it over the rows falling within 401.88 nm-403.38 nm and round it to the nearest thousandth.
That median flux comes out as 0.541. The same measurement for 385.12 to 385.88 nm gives 0.575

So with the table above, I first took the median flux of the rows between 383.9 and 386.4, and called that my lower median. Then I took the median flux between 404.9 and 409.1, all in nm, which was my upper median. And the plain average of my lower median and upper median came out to 0.61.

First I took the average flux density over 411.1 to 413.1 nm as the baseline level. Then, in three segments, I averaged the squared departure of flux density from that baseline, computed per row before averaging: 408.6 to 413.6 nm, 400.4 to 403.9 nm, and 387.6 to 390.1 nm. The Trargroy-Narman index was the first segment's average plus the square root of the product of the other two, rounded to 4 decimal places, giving 0.0177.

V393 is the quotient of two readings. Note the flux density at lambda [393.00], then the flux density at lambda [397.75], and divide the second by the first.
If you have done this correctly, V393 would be 1.40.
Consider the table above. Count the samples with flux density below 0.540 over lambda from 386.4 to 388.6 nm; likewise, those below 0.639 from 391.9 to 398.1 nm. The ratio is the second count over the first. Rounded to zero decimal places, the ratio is 18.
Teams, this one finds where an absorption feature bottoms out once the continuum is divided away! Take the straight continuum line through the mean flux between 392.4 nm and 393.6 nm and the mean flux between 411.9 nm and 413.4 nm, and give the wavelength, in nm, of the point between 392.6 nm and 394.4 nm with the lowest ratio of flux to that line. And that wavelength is 393.00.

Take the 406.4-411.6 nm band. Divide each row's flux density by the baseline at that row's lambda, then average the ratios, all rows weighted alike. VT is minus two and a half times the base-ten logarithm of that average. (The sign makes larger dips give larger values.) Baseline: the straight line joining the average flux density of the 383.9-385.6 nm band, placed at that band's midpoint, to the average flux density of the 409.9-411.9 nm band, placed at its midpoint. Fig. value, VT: 0.15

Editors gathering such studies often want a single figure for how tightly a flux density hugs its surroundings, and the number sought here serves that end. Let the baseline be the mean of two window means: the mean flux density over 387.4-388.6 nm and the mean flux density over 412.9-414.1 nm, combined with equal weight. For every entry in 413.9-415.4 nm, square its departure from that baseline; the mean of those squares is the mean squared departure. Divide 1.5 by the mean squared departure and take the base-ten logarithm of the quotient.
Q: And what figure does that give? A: 2.8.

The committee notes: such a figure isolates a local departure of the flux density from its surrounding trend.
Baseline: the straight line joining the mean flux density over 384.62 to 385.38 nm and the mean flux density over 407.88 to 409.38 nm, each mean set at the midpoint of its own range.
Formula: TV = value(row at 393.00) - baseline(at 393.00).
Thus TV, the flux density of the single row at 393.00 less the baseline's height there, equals -0.18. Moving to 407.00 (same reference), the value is -0.02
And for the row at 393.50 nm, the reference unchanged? -0.08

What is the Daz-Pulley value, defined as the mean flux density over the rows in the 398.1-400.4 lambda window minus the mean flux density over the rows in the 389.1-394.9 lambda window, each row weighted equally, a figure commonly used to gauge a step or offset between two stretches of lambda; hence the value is 0.01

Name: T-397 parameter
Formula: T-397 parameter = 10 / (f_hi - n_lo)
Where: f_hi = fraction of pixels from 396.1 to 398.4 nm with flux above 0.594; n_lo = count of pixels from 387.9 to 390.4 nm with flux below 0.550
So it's 11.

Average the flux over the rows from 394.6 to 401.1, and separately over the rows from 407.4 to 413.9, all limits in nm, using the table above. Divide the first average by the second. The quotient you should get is 0.96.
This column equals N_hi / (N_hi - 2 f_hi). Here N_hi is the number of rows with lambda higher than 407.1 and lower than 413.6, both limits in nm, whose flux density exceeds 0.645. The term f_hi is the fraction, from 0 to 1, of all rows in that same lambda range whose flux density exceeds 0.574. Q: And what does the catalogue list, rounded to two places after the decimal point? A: 1.16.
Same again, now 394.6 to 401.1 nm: 1.20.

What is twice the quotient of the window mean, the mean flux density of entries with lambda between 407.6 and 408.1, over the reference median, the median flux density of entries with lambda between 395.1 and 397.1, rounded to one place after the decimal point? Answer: 1.7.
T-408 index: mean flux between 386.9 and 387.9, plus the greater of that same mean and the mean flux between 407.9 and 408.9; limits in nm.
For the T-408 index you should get 1.17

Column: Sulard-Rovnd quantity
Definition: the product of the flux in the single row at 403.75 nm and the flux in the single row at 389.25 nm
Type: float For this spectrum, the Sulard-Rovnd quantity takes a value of 0.44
